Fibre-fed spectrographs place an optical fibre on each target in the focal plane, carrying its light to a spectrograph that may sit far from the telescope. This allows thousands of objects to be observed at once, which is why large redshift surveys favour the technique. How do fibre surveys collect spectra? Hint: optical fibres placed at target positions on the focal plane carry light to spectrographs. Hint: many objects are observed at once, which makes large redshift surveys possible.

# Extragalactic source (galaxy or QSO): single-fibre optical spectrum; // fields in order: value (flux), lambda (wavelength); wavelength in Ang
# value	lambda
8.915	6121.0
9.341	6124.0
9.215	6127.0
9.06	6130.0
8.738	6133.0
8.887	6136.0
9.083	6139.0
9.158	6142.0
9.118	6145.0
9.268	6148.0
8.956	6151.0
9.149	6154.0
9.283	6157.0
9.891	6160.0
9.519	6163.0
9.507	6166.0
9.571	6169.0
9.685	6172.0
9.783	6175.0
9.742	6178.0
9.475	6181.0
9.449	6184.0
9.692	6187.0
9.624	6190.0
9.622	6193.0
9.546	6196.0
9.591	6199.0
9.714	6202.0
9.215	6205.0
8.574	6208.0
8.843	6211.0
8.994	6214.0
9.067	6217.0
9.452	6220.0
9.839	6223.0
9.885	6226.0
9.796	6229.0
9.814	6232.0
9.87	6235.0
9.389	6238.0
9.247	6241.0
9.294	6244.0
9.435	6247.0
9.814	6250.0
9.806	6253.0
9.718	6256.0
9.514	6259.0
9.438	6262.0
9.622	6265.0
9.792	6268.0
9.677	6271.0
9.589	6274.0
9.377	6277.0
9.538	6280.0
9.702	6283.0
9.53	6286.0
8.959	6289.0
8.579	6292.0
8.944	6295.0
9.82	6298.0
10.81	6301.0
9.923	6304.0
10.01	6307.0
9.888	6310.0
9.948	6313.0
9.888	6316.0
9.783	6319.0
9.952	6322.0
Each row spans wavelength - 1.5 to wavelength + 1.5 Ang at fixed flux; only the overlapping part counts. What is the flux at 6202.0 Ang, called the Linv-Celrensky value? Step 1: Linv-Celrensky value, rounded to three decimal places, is 9.714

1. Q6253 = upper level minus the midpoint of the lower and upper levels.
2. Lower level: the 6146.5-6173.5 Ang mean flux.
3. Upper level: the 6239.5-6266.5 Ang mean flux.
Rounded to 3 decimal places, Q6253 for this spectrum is 0.059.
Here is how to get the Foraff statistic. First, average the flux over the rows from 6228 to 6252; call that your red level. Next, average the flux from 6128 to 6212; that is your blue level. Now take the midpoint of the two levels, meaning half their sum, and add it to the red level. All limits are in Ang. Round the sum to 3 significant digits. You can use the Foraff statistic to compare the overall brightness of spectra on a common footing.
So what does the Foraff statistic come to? 19.0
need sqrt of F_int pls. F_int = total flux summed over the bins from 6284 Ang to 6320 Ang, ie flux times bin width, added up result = 18.7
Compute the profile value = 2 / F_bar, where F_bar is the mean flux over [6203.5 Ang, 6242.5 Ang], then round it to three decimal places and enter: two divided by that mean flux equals 0.213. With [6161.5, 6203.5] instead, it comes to 0.208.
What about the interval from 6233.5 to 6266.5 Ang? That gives 0.209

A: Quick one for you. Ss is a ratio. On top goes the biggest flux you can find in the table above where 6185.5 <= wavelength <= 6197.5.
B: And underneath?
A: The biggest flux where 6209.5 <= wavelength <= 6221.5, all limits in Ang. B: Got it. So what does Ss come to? 1.03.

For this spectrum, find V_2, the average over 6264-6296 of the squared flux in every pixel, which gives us 88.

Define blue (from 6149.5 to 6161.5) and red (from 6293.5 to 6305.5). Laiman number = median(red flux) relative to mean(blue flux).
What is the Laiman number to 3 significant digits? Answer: 1.06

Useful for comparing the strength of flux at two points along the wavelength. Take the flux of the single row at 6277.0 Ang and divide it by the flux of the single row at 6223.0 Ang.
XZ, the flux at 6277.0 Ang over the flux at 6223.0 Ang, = 0.95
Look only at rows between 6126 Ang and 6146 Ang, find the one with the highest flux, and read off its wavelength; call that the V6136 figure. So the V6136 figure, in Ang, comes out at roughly 6127.0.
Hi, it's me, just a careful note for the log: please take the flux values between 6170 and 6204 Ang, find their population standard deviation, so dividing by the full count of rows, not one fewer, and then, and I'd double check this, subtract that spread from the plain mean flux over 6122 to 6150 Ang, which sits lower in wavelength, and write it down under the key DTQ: 8.99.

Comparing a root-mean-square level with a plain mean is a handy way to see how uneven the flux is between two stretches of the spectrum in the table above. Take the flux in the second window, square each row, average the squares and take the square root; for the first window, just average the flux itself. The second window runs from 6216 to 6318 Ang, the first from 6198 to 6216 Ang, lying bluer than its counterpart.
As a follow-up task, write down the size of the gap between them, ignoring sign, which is 0.5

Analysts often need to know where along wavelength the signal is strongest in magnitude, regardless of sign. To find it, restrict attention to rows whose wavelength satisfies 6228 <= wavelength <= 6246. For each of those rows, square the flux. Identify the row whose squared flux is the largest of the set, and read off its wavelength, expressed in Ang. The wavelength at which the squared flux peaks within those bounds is 6235.0 Ang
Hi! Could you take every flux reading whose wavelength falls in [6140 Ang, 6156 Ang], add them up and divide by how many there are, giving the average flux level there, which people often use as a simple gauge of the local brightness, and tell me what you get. 9.13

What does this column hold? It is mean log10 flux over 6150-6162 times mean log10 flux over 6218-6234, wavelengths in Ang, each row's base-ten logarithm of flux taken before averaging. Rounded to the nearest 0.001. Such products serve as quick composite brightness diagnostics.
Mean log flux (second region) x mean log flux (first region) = 0.959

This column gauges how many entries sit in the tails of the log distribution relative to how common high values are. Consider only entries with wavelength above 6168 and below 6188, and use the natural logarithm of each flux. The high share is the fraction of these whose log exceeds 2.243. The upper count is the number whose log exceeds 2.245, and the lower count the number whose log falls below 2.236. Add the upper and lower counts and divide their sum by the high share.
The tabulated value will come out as 7.0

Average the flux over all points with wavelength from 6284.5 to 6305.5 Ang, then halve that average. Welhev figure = 4.75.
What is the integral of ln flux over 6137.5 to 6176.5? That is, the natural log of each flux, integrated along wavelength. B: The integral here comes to 87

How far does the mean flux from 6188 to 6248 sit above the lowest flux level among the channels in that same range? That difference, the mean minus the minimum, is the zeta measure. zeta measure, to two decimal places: 0.87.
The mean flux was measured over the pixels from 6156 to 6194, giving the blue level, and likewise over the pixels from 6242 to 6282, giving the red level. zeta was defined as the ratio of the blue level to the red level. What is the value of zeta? 1.00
